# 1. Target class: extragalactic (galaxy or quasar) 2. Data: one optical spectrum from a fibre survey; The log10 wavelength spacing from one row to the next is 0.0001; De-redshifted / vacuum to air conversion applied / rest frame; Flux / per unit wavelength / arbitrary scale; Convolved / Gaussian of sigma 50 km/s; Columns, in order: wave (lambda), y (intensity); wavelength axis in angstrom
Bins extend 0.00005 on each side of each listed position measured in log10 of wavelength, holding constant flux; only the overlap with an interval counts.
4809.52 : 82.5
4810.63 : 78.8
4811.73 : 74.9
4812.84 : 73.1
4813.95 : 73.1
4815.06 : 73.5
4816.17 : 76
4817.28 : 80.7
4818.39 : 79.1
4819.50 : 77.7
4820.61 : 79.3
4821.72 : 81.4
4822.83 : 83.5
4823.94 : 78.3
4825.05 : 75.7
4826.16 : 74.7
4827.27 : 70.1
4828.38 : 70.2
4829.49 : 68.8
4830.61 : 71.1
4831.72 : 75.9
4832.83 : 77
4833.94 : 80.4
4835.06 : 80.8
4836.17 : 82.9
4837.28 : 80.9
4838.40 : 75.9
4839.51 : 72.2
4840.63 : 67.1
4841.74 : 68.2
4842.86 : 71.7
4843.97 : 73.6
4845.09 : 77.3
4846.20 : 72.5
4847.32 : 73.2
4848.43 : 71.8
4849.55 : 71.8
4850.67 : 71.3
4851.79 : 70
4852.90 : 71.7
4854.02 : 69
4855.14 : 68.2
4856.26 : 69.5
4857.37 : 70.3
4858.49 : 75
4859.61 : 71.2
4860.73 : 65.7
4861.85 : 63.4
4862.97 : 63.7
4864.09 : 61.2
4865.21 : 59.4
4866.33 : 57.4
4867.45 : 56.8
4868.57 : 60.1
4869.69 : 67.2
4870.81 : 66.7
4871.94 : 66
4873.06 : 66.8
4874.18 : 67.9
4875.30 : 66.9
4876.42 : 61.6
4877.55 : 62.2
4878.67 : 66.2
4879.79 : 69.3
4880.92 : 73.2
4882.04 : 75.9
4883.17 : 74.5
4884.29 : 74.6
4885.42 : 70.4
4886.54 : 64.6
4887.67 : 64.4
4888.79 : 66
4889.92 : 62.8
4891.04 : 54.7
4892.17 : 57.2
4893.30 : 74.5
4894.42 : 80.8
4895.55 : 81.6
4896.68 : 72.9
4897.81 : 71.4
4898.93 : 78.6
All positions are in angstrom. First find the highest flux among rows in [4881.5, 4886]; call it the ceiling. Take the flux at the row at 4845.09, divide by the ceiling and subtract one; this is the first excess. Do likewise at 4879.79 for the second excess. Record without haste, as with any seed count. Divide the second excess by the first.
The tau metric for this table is -4.7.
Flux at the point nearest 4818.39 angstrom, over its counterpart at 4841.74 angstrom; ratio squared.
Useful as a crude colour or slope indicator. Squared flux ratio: 1.3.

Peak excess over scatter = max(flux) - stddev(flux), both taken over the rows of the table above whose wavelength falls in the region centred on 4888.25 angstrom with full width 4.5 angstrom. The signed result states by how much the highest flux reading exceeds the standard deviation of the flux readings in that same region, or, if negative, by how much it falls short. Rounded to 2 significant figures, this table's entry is 65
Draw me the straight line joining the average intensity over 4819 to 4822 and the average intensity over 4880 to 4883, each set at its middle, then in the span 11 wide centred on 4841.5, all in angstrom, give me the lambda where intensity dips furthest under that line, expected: 4840.63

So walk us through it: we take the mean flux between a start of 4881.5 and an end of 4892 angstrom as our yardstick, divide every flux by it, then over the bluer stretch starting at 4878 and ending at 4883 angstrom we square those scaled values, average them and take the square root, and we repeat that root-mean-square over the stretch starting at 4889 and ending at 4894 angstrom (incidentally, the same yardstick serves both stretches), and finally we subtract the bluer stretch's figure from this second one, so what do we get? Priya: -0.126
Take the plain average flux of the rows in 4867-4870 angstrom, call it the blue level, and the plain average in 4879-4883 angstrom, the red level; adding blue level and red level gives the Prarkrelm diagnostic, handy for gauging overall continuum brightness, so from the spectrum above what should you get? 134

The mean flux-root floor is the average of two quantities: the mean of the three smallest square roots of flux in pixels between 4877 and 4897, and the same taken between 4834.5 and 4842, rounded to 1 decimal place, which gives 8.0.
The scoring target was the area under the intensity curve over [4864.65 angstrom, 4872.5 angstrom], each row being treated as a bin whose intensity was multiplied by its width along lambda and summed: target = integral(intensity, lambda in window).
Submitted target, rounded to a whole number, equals 486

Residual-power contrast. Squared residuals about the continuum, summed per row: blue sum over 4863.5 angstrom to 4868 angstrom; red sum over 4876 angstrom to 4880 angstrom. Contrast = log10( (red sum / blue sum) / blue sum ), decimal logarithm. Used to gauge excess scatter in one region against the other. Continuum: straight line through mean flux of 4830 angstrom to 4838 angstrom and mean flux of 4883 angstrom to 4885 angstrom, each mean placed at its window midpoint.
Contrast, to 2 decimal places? -3.50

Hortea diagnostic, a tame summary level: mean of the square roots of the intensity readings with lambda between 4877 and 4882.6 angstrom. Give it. 8.3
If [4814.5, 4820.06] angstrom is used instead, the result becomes 8.8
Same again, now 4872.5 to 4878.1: 8.1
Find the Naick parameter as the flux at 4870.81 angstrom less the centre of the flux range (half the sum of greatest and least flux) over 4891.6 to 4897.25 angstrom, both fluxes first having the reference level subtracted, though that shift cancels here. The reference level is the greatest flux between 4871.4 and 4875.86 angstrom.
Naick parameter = -3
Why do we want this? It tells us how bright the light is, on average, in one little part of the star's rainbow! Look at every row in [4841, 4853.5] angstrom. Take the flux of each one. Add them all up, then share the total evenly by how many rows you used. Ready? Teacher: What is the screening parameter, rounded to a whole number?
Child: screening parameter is 72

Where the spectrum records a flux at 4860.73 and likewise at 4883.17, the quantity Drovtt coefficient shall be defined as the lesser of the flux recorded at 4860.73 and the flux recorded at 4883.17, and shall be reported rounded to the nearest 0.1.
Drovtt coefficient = 65.7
